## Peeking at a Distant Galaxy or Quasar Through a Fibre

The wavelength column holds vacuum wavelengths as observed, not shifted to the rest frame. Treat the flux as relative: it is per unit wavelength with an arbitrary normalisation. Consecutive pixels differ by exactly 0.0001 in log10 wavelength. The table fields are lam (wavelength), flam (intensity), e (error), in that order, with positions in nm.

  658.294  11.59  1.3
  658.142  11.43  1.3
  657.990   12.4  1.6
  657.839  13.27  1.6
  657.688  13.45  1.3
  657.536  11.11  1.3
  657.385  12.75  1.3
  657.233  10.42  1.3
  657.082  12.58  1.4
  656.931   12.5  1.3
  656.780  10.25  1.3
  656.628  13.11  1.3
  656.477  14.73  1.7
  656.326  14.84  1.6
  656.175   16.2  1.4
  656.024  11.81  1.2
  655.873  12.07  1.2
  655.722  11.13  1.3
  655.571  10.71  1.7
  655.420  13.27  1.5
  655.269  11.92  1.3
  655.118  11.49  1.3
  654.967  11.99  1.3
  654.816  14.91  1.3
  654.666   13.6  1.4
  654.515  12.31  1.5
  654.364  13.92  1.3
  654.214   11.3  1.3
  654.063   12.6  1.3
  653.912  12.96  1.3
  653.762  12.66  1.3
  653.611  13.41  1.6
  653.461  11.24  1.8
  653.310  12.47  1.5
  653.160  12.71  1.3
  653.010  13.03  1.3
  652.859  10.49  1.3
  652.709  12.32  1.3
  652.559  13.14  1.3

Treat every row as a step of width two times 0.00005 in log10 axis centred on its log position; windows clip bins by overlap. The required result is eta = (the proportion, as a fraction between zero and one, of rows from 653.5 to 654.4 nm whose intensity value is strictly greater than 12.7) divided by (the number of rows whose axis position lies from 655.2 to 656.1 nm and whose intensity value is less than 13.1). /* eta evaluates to 0.10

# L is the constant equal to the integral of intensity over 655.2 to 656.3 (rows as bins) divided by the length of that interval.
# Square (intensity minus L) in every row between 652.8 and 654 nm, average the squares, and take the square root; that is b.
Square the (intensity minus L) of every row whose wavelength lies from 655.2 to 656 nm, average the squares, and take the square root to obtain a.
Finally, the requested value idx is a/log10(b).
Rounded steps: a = 1.15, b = 0.9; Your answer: -48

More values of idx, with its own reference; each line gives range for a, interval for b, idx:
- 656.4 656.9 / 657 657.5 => 20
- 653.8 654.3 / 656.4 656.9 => 3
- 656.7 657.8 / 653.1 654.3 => -10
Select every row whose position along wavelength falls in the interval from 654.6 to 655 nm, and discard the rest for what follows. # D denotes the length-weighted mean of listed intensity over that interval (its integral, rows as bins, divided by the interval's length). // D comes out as 13.7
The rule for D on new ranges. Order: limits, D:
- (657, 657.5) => 11.9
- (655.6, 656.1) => 11.6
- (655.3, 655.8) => 11.7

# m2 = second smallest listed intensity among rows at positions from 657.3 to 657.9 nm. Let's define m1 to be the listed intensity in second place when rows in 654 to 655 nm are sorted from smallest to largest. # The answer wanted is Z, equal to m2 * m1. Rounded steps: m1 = 11.99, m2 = 12.75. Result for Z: 153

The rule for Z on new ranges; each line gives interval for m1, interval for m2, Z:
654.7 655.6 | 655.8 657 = 136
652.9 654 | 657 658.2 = 139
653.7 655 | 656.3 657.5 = 125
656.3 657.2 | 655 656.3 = 139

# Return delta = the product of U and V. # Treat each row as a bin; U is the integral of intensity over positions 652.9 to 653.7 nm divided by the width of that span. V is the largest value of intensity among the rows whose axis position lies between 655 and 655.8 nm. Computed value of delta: 166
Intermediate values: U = 12.5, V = 13.27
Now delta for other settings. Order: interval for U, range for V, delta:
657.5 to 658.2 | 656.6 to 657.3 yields 163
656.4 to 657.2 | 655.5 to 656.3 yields 203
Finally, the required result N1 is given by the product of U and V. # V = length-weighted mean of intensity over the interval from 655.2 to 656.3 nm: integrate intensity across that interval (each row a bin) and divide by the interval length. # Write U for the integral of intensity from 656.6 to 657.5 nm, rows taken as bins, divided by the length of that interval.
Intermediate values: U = 11.8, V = 12.6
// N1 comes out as 149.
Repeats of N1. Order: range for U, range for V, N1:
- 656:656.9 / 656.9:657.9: 166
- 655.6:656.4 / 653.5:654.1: 168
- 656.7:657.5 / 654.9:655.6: 139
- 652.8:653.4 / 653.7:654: 156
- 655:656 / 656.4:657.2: 147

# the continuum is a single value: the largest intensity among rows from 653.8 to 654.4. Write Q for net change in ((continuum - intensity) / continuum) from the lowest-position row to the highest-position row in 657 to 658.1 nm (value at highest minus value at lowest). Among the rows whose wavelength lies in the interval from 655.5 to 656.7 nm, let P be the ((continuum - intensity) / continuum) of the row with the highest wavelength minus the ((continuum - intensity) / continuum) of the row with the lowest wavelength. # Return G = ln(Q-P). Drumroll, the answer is -1.7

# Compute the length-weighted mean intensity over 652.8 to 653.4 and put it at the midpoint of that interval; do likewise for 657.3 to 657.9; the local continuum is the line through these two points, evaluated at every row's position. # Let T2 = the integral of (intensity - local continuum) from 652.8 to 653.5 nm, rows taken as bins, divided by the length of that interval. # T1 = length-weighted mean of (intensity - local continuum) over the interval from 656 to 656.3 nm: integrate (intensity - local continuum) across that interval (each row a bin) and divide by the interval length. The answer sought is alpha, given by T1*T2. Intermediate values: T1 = 2.06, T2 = -0.1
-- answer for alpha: -0.27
